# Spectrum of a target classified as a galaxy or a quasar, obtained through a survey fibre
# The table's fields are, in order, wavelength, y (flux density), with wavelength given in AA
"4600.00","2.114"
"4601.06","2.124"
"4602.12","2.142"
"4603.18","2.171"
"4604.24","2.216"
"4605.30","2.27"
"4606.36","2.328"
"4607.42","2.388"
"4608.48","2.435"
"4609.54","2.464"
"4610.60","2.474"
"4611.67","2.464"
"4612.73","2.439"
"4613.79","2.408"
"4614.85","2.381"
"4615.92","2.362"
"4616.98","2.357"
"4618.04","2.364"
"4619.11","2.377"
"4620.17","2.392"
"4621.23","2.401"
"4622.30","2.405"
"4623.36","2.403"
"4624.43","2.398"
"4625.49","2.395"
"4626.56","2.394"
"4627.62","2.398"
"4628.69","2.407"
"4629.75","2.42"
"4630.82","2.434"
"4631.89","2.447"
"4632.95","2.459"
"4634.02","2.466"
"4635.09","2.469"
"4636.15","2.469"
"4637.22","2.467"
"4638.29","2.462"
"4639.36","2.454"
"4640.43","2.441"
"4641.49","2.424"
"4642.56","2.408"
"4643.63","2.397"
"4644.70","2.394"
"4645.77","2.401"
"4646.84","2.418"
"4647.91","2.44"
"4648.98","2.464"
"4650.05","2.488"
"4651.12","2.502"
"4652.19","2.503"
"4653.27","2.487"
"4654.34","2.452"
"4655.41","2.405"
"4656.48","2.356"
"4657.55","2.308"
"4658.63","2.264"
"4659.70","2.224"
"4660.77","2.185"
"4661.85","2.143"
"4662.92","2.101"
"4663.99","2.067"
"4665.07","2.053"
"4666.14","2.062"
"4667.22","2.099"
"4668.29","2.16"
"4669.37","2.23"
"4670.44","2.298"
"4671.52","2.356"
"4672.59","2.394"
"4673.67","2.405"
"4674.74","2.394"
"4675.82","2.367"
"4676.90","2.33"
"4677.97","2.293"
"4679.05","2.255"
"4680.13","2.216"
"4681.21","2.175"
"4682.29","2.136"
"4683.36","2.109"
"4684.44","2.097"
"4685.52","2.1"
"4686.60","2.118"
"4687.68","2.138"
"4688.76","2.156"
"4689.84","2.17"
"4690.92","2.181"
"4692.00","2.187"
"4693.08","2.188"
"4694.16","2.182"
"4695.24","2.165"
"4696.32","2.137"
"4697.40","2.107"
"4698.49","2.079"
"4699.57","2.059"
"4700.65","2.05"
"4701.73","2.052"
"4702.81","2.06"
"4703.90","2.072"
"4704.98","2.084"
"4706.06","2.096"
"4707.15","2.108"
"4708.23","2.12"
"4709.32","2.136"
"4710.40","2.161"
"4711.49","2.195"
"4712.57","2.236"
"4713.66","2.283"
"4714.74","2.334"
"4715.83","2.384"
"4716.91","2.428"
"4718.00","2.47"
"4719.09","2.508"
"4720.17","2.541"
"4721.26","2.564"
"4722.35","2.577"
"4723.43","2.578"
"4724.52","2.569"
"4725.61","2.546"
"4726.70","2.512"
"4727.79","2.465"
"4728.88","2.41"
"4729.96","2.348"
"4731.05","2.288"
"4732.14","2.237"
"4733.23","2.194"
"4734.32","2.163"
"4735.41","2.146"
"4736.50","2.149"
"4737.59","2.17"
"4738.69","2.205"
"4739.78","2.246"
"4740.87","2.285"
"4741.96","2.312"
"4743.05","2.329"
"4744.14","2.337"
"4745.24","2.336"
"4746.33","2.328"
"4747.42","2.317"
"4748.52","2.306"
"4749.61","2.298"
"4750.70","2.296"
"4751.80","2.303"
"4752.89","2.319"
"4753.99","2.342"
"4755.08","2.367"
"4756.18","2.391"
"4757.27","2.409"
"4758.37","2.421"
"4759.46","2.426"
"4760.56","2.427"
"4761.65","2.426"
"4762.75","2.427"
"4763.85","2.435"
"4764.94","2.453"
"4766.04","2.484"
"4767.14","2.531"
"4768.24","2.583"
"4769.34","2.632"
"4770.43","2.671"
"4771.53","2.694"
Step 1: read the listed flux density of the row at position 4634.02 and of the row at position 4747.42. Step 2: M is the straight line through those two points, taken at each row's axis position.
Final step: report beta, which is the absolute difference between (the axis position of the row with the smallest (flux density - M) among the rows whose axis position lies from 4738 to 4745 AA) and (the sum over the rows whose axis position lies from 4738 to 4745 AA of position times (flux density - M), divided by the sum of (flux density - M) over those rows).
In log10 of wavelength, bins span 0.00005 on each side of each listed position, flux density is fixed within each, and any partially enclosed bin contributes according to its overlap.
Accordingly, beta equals 0.4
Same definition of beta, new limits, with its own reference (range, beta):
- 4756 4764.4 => 4.1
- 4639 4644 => 1.2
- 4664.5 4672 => 2.2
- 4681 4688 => 0.1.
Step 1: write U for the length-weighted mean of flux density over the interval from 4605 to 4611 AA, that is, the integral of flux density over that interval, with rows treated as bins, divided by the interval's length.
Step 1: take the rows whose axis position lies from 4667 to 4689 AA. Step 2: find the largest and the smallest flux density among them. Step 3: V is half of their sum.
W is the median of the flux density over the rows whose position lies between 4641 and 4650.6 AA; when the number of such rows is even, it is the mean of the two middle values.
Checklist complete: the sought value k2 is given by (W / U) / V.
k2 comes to 0.45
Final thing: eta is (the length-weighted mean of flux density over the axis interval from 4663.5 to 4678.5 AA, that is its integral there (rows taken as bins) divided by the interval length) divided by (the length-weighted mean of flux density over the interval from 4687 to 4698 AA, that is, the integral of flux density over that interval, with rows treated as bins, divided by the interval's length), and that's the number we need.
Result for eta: 1.04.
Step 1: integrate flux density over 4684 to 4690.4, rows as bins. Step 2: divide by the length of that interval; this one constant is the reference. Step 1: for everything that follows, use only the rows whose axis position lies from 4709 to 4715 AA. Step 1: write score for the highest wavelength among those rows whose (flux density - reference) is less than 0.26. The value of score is 4714.74 AA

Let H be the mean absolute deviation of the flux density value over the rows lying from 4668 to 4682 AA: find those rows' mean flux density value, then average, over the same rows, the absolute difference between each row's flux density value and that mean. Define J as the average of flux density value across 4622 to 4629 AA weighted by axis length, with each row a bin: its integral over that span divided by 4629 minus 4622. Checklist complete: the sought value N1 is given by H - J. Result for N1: -2.33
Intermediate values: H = 0.07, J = 2.40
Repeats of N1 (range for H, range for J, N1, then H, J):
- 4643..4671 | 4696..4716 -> -2.00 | 0.14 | 2.14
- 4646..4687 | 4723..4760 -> -2.20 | 0.13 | 2.33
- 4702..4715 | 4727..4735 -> -2.24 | 0.07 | 2.31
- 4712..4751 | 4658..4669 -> -2.03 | 0.11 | 2.14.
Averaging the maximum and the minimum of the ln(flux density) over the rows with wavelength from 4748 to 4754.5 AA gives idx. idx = 0.84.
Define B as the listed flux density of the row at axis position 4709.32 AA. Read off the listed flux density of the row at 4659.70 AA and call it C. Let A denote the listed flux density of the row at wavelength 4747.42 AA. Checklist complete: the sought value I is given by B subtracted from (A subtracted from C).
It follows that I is -2.23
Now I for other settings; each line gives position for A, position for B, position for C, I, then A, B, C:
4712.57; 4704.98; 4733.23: -2.13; 2.236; 2.084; 2.194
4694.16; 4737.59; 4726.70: -1.84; 2.182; 2.17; 2.512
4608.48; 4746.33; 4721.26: -2.20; 2.435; 2.328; 2.564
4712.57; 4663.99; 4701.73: -2.25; 2.236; 2.067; 2.052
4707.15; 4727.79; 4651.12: -2.07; 2.108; 2.465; 2.502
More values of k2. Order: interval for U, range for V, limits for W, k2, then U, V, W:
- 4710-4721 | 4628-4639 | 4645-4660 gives 0.42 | 2.36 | 2.44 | 2.43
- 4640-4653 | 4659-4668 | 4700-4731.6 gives 0.45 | 2.44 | 2.14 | 2.33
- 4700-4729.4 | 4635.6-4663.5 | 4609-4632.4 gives 0.45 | 2.32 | 2.30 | 2.40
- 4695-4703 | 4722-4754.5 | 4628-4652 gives 0.50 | 2.09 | 2.36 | 2.44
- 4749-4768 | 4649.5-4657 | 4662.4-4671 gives 0.36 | 2.40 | 2.43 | 2.10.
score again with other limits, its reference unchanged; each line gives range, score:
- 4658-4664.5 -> 4663.99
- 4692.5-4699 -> 4698.49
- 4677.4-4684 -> 4683.36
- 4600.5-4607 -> 4606.36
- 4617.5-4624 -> 4619.11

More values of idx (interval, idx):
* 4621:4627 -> 0.88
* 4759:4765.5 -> 0.89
